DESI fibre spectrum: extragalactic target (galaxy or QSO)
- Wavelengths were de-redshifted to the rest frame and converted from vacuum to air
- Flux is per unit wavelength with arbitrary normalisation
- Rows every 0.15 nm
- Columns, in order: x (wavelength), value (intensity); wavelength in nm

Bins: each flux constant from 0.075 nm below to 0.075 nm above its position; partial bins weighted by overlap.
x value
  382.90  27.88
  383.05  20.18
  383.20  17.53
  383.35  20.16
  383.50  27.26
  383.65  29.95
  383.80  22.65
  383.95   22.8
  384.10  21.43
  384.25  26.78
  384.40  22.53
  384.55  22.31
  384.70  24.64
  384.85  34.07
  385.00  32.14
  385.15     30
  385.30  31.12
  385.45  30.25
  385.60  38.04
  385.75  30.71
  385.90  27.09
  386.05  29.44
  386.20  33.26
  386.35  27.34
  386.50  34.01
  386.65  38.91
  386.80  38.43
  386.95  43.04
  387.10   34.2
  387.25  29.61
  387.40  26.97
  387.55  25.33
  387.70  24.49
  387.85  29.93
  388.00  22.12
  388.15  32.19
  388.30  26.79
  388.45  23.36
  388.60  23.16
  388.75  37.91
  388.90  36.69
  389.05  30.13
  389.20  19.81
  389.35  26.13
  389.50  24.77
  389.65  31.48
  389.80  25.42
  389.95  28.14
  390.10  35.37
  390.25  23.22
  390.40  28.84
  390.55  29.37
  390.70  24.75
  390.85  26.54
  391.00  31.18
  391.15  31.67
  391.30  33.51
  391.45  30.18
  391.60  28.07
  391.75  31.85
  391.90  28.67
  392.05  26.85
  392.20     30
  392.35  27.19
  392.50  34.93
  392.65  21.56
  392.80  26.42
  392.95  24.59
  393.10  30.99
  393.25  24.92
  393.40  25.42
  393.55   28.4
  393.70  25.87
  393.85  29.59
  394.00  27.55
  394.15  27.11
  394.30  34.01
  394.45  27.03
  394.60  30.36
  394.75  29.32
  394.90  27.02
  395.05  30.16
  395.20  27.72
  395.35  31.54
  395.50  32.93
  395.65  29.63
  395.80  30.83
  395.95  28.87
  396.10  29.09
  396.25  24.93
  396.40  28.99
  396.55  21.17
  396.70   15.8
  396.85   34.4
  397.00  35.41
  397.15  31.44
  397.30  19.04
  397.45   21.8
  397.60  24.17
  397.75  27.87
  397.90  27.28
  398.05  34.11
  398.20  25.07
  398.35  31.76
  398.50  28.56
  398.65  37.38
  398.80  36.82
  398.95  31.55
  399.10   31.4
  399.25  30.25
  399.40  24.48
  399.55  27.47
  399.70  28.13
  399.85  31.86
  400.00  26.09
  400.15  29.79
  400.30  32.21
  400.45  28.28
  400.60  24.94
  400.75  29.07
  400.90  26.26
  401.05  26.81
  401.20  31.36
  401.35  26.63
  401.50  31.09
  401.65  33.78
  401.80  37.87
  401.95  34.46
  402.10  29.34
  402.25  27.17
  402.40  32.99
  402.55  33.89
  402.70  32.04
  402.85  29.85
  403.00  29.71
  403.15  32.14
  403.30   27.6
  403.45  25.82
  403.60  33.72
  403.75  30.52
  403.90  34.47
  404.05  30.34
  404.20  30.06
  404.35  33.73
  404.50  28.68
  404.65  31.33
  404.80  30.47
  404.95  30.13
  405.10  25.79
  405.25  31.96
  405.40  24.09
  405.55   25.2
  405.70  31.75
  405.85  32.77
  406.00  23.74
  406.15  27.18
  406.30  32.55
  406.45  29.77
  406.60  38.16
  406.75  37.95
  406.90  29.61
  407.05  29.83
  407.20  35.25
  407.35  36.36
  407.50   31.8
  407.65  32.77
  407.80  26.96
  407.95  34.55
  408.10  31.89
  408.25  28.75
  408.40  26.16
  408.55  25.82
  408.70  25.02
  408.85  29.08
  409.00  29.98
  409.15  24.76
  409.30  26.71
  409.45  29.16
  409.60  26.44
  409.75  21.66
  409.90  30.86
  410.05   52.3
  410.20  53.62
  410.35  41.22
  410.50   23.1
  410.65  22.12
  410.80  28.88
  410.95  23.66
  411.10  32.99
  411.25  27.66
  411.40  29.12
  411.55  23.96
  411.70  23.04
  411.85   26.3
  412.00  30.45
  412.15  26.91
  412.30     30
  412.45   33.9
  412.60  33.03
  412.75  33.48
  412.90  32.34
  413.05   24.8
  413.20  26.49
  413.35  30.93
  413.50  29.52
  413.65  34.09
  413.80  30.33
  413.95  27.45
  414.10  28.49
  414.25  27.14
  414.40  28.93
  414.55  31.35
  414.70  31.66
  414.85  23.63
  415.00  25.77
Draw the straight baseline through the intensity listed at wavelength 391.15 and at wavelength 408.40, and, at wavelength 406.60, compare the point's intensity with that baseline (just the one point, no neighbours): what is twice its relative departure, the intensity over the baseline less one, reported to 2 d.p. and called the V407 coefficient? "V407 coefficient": 0.85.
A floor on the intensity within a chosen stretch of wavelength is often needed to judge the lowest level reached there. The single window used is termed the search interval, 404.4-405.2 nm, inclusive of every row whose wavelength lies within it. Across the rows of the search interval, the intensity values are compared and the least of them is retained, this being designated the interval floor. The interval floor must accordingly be 25.79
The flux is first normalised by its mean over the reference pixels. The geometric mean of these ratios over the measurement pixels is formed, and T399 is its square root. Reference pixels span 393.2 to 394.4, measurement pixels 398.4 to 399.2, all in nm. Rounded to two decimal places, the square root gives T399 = 1.09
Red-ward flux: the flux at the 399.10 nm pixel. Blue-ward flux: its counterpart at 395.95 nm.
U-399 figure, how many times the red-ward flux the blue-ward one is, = 0.92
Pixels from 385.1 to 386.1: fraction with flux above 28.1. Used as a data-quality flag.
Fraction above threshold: 0.86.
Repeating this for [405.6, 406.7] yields 0.71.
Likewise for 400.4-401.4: 0.43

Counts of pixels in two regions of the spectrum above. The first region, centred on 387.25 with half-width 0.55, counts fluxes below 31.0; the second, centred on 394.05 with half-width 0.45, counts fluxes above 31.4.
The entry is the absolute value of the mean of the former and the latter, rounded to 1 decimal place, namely 2.5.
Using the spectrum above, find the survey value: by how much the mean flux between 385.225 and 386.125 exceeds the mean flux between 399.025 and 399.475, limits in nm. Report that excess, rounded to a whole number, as 2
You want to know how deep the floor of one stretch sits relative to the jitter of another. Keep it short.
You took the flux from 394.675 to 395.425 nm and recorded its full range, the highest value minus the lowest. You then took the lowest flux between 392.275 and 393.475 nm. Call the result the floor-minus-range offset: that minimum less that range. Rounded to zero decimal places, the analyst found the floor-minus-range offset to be 17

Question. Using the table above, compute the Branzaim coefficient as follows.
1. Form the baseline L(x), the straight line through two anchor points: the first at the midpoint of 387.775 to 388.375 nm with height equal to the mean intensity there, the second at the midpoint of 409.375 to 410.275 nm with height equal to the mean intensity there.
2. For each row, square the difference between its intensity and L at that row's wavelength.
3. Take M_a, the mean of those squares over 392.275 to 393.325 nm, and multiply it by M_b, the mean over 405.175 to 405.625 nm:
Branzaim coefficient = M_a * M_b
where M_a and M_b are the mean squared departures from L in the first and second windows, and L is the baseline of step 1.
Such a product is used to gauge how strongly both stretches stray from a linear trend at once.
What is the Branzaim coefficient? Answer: 1355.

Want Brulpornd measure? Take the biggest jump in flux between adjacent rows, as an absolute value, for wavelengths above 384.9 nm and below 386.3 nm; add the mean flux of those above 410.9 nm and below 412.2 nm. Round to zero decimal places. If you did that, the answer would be 35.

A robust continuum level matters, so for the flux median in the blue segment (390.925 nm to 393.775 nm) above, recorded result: 28.4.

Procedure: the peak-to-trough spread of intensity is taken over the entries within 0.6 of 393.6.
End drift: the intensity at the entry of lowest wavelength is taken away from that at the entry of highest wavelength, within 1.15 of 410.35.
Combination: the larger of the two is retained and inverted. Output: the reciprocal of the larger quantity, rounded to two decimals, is 0.16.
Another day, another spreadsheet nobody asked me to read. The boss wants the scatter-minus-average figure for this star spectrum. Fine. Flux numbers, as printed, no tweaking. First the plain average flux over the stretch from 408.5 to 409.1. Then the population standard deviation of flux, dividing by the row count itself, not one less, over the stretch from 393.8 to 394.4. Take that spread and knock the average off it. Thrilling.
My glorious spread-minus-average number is -24.7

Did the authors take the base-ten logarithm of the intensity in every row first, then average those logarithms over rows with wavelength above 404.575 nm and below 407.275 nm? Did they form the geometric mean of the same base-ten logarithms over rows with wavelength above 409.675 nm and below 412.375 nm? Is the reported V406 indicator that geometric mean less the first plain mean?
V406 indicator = -0.016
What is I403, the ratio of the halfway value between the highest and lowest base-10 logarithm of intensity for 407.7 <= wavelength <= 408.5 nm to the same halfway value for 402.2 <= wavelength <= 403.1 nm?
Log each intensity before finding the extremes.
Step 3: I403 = 1.00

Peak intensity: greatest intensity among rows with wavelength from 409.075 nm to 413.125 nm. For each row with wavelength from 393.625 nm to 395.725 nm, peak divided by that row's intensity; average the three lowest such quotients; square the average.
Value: 2.67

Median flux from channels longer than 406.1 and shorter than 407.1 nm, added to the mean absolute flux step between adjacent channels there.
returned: 34.0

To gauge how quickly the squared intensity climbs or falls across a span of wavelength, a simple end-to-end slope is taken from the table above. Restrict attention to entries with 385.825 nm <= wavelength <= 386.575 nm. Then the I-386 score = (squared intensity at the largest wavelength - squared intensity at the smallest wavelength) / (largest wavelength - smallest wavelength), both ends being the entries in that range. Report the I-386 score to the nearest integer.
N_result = 705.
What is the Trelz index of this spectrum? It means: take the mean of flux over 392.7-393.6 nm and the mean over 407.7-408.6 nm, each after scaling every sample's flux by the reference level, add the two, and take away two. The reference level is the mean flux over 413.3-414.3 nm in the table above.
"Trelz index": -0.12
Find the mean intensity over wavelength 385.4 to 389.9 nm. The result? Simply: 30.0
